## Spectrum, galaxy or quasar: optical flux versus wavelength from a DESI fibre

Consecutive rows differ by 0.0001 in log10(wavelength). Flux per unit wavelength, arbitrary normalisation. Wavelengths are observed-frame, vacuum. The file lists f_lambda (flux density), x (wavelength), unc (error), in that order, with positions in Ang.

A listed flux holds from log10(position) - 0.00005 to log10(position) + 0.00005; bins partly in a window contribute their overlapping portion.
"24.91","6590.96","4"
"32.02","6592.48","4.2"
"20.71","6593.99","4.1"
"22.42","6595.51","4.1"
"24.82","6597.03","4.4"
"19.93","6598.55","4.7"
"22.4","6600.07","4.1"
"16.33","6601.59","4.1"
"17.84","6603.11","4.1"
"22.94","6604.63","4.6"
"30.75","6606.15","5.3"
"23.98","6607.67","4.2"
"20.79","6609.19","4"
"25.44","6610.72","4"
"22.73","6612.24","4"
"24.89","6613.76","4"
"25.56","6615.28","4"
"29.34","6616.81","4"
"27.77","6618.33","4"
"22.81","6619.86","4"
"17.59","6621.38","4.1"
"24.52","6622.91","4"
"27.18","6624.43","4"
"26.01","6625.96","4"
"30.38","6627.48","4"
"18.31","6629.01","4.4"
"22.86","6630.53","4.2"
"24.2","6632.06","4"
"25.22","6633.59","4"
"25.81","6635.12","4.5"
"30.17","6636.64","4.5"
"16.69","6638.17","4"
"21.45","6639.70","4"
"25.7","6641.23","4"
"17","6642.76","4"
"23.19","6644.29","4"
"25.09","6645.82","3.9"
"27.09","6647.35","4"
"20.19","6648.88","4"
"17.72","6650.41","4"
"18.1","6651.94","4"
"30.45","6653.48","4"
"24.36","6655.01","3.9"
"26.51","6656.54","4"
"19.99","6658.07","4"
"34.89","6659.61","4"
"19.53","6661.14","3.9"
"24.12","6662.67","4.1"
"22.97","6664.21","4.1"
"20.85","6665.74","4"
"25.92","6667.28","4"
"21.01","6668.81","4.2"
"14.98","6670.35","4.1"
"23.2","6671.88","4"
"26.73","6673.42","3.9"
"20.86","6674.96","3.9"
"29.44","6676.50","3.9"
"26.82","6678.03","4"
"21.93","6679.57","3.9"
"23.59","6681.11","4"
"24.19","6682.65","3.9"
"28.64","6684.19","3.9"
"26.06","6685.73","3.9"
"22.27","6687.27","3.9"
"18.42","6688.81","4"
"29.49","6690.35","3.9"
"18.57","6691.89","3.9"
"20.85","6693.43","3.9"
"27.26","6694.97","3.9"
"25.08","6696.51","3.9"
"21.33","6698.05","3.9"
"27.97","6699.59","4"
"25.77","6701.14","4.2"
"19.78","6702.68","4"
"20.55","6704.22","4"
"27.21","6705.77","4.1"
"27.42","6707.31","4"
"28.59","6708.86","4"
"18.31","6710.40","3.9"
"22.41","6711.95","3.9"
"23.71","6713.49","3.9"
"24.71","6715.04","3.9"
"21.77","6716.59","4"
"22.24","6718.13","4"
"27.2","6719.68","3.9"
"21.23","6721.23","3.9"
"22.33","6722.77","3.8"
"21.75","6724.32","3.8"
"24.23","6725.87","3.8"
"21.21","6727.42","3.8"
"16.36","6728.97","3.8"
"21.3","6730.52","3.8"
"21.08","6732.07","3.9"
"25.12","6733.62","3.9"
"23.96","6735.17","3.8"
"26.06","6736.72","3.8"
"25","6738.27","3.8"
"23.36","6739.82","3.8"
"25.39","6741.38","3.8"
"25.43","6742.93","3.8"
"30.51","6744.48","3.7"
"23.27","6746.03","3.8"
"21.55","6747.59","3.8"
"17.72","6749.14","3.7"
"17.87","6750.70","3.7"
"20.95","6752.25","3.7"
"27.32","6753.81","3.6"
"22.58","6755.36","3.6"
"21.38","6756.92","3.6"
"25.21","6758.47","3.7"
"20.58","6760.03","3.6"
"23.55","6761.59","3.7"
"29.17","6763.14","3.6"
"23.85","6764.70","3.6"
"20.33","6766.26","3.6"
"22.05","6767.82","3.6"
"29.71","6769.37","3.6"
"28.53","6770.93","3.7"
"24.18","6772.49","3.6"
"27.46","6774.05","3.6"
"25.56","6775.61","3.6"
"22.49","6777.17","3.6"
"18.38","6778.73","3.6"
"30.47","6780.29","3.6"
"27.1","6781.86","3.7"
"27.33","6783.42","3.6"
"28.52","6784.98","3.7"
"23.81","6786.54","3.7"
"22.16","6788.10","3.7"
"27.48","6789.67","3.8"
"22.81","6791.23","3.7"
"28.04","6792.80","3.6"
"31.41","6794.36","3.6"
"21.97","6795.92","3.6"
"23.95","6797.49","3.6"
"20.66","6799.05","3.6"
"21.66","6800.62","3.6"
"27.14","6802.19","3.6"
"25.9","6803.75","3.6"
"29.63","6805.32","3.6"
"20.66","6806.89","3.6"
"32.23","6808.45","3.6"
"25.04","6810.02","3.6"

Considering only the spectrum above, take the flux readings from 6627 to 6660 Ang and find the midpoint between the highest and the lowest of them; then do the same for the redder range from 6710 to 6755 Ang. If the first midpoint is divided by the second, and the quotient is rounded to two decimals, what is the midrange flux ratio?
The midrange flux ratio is 1.10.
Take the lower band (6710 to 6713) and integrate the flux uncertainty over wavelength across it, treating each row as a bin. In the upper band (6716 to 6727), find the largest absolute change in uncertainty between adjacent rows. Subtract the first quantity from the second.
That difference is -12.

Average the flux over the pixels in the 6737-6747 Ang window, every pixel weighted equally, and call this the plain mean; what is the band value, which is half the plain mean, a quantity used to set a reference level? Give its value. 12.7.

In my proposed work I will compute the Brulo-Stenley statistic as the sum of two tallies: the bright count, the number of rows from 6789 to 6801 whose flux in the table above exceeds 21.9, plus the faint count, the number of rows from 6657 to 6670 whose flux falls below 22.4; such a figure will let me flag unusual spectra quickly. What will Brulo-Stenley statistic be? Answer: 10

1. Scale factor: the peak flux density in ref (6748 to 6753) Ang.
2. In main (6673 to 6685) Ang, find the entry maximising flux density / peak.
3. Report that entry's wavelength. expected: 6676.50 Ang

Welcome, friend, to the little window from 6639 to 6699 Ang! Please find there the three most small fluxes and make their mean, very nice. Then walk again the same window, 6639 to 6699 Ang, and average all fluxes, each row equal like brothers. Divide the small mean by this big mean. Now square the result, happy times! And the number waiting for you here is 0.50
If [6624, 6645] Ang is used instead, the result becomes 0.53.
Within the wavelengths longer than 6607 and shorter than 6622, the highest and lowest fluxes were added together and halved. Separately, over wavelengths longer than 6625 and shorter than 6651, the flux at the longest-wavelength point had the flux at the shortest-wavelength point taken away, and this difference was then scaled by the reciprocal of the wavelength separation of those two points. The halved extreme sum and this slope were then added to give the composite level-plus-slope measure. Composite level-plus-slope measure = 23.1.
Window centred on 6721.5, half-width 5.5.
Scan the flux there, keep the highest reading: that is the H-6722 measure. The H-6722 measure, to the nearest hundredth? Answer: 27.20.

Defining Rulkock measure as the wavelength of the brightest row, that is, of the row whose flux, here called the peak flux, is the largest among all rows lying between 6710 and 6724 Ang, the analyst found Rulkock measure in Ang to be 6719.68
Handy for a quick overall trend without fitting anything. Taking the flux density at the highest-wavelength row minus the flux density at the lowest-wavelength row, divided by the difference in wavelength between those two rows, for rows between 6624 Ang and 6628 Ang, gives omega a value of 1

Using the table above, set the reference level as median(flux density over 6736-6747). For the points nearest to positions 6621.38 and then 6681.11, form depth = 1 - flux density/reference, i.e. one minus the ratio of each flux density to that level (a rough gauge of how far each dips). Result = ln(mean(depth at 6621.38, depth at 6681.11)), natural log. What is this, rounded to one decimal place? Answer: -1.7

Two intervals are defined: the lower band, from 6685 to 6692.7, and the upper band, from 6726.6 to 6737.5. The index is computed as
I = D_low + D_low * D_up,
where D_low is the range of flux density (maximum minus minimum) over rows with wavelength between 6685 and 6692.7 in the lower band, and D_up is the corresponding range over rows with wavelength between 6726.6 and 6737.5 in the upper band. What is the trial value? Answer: 118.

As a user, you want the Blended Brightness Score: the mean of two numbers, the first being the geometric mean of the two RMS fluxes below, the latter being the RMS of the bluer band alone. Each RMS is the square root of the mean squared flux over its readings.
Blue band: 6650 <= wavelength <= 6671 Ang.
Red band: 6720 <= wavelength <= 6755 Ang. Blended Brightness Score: 23.4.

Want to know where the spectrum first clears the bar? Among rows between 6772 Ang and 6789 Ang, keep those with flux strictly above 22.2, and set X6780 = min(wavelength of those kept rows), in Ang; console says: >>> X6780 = 6772.49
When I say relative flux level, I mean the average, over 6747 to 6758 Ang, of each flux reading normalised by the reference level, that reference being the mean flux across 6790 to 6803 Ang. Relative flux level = 0.86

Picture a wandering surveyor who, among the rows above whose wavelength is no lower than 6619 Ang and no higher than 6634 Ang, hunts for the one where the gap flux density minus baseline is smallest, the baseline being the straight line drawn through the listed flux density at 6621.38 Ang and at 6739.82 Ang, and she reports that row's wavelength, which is 6621.38 Ang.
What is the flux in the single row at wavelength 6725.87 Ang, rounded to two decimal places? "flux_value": 24.23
